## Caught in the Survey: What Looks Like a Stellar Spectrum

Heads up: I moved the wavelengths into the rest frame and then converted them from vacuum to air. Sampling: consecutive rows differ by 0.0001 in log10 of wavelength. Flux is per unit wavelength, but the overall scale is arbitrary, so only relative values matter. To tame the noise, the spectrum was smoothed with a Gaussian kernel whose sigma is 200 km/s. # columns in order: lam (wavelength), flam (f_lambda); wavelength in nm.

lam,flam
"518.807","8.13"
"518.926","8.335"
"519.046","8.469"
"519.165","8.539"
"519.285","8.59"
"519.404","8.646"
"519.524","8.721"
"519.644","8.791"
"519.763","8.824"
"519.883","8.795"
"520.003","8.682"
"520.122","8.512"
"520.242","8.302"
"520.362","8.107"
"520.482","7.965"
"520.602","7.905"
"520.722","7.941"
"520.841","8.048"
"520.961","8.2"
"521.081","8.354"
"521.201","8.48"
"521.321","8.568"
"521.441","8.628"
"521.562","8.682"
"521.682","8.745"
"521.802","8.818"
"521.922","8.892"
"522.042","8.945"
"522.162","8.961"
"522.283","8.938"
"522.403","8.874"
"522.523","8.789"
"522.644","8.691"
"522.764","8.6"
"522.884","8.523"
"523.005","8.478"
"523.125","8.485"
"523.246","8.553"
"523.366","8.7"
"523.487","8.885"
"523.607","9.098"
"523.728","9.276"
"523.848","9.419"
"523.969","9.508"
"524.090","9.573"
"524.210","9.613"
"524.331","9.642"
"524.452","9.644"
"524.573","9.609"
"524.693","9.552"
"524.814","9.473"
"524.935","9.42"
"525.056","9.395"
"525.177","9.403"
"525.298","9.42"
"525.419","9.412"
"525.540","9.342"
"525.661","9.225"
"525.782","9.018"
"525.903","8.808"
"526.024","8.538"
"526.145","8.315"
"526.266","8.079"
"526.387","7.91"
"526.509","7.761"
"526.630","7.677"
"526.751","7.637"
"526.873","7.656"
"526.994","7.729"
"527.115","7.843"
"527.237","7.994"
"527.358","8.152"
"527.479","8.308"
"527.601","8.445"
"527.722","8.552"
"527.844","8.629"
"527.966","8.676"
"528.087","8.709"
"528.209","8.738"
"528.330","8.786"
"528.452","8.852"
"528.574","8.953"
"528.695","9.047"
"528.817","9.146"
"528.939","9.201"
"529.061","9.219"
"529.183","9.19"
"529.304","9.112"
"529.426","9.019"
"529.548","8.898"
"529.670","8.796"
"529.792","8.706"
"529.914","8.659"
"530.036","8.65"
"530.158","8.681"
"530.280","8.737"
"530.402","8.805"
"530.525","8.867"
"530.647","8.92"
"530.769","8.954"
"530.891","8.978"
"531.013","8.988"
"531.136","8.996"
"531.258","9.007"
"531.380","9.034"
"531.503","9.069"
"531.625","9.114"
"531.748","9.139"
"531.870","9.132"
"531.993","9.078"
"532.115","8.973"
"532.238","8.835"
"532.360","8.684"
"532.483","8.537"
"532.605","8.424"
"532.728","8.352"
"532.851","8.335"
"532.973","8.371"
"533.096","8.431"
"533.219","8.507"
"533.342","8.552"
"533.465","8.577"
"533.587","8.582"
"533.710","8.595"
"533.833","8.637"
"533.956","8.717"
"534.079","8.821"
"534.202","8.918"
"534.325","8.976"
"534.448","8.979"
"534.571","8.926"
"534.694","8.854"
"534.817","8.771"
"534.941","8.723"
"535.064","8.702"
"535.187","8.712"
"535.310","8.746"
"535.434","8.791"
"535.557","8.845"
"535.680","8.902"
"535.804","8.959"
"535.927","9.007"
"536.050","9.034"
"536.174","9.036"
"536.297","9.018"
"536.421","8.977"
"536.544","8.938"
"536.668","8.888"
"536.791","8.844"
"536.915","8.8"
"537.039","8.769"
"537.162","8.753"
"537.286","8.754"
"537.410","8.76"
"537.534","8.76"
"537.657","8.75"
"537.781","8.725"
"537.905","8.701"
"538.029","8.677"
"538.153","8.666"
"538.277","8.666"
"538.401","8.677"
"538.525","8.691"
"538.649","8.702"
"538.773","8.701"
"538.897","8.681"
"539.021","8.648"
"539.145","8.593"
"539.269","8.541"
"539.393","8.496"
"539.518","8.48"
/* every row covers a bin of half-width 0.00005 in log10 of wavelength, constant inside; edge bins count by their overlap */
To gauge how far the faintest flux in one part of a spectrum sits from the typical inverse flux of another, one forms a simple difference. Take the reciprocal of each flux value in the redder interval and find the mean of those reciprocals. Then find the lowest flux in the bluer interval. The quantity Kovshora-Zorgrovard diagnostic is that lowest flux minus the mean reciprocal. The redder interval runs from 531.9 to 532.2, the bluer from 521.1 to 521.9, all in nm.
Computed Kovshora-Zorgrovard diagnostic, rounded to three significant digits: 8.37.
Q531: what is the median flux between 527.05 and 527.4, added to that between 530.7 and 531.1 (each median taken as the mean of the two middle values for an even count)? 17.0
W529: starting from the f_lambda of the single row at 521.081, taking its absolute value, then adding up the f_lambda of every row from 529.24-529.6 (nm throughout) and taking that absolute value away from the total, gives 18.7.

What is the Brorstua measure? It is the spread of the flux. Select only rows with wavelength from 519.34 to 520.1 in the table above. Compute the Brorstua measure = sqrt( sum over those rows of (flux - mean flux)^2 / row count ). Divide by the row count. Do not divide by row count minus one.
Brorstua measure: 0.065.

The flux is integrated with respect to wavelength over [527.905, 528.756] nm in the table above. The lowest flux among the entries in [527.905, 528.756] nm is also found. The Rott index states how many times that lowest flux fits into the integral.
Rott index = 0.87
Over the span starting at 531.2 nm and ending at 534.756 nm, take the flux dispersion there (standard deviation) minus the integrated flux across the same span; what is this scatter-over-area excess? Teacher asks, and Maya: -31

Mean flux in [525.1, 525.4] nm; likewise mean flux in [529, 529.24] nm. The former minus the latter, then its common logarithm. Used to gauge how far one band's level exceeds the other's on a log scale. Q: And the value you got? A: -0.68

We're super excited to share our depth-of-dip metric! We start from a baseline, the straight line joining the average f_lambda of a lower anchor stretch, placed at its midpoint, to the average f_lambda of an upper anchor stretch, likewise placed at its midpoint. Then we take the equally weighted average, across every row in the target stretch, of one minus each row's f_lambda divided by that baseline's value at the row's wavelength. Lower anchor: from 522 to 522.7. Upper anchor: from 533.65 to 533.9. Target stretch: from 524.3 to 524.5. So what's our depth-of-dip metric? -0.09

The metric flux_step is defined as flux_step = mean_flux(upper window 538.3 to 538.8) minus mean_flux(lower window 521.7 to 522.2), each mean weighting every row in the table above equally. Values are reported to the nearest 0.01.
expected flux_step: -0.21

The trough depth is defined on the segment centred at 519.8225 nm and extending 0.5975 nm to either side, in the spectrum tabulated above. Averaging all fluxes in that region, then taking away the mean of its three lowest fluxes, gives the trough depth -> 0.29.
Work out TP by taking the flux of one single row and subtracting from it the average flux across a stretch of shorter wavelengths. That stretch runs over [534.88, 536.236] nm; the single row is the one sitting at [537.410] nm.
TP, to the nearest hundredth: -0.10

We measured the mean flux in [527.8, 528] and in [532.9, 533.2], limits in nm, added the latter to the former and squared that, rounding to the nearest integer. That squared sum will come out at 291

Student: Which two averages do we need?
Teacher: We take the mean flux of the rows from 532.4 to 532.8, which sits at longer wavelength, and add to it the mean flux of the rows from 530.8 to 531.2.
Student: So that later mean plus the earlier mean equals 17.4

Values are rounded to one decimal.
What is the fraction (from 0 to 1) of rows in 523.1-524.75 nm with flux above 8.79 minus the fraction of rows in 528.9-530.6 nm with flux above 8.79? 0.1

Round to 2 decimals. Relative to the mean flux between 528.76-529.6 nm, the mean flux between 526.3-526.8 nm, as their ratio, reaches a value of 0.85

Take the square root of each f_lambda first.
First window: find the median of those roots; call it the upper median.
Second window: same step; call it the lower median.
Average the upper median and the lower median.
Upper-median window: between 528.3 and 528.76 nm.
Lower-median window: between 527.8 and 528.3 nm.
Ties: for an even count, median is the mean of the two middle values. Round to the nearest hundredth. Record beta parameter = 2.97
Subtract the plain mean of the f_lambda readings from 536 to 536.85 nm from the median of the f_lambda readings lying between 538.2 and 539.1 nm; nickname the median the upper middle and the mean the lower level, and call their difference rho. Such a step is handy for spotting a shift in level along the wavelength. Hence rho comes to -0.28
